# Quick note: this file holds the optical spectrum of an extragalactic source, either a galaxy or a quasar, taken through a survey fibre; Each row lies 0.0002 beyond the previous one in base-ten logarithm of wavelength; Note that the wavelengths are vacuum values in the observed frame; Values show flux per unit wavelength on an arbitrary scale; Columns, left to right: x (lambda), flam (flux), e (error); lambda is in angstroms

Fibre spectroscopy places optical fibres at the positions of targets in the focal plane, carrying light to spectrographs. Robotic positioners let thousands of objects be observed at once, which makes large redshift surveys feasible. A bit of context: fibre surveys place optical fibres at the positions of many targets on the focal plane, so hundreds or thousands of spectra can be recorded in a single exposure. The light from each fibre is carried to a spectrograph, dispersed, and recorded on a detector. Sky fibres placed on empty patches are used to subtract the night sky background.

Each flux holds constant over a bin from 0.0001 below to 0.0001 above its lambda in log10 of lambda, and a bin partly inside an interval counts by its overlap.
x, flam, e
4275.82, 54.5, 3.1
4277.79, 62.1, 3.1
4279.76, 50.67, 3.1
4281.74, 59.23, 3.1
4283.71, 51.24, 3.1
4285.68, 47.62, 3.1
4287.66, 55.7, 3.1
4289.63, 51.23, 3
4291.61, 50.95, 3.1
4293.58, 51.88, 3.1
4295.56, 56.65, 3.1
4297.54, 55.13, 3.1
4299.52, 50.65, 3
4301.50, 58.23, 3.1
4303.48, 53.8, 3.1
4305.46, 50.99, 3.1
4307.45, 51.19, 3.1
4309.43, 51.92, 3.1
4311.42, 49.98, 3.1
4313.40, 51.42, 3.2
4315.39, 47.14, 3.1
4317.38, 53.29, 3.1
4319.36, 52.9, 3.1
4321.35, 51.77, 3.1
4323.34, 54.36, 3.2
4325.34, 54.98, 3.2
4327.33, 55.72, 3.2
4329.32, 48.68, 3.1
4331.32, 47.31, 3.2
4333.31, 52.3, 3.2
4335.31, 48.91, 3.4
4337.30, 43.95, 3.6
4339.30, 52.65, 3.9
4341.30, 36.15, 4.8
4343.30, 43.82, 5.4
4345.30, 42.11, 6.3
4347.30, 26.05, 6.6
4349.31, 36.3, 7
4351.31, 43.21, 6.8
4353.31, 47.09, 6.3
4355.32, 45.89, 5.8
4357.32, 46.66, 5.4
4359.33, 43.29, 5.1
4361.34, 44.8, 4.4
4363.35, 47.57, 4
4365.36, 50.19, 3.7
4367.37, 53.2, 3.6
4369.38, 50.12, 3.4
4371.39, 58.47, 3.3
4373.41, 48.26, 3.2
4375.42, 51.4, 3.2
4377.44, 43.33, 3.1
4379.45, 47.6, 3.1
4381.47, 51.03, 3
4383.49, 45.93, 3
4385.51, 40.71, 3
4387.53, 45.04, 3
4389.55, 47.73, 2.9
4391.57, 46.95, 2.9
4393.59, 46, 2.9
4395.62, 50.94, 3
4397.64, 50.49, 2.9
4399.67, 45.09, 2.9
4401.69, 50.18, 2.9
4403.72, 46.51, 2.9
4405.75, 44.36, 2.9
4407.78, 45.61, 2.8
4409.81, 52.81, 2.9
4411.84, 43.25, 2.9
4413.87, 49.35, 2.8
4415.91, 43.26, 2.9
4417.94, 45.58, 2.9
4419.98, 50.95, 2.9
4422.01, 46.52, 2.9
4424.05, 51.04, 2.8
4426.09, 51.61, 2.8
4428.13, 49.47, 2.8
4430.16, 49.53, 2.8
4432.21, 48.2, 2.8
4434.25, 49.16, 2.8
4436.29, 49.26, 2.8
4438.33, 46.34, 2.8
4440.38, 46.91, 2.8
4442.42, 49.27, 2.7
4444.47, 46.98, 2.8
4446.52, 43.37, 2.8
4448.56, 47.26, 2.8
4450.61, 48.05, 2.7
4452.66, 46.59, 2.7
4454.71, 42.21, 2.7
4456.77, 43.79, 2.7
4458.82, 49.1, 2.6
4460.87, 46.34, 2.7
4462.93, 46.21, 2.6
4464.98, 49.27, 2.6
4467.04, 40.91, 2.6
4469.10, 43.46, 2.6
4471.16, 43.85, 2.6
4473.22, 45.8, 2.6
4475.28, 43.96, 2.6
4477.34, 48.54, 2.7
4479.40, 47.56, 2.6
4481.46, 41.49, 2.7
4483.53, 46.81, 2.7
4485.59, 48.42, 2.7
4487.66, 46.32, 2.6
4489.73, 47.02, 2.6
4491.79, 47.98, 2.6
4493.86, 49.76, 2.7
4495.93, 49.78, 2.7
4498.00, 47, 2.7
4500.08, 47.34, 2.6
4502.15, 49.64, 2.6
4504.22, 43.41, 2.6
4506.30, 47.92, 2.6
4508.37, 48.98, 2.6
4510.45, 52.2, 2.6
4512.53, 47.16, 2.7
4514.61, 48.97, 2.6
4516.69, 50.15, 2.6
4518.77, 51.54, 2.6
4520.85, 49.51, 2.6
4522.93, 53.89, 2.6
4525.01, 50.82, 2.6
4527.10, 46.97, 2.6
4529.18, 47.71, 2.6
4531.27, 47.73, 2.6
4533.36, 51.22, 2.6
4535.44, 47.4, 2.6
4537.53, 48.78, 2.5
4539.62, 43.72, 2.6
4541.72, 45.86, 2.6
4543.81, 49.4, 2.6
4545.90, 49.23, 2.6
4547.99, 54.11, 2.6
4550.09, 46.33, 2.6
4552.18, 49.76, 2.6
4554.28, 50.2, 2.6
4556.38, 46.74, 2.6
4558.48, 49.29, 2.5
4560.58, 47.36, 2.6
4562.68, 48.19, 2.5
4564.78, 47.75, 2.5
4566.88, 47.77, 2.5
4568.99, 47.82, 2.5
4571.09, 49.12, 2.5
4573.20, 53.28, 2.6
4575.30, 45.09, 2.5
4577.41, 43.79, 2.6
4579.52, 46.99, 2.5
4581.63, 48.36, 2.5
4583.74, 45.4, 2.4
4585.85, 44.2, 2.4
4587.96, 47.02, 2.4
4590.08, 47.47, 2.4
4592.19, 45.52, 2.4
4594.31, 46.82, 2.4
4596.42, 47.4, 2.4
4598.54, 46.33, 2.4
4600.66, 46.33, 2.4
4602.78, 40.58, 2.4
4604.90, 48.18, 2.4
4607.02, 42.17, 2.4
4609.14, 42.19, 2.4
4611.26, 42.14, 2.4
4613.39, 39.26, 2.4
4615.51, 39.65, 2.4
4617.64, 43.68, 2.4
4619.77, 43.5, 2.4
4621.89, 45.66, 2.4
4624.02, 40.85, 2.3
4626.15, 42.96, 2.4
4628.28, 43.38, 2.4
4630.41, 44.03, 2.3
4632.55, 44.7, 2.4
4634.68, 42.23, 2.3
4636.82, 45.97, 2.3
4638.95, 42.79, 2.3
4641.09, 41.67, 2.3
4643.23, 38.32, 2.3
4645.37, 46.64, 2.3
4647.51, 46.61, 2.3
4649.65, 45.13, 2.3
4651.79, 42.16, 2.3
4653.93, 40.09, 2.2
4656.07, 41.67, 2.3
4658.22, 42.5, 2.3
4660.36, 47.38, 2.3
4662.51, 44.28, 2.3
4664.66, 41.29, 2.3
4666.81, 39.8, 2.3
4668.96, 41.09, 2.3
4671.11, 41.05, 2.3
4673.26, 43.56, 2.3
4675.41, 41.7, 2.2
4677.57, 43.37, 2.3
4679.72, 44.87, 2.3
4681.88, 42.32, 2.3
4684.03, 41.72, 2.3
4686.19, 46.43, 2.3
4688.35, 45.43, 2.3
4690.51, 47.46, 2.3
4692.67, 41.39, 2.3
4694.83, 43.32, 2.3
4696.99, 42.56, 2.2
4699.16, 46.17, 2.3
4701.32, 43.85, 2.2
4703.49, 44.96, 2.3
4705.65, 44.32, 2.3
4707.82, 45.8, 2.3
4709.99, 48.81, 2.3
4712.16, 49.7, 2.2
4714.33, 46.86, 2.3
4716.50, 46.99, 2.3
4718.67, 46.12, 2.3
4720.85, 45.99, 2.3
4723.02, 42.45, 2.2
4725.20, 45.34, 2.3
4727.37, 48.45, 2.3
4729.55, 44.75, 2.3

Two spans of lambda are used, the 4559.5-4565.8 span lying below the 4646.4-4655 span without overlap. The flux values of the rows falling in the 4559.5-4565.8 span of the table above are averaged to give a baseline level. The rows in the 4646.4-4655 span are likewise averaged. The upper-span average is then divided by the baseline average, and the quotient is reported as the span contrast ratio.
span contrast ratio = 0.911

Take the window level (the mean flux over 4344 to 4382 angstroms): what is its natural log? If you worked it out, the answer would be 3.83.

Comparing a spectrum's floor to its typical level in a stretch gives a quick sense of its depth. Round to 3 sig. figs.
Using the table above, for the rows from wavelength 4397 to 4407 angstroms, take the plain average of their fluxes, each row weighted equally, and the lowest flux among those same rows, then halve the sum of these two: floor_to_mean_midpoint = 45.8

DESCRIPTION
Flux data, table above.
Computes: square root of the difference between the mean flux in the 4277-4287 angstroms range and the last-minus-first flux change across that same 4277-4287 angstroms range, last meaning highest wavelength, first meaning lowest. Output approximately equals 8.3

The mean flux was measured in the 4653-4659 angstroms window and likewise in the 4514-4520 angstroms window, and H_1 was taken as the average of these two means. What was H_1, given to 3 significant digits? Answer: 45.8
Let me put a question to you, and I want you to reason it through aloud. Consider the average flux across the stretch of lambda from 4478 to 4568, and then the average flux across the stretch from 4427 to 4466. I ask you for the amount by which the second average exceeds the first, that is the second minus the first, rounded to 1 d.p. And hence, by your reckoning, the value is -1.1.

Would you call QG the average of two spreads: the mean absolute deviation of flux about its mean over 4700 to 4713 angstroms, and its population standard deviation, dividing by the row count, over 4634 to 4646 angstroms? 2.4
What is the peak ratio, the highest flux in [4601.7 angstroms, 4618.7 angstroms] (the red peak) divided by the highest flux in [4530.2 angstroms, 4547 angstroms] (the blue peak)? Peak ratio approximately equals 0.94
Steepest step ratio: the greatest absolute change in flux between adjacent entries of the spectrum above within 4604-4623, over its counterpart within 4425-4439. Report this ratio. 2.1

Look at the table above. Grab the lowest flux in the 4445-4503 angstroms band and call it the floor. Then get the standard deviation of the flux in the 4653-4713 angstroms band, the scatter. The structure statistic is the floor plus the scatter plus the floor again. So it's 84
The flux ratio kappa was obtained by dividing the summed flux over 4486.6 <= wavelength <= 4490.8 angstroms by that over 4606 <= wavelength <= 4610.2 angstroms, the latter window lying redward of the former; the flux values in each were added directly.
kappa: 1.11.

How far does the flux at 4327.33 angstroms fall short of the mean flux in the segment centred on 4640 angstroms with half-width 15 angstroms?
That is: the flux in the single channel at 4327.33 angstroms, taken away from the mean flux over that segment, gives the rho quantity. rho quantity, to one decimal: -12.4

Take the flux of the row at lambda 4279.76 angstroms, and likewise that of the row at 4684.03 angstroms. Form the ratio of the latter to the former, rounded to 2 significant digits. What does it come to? 0.82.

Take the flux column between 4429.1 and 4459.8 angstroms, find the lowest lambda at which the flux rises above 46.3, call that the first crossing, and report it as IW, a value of 4430.16 angstroms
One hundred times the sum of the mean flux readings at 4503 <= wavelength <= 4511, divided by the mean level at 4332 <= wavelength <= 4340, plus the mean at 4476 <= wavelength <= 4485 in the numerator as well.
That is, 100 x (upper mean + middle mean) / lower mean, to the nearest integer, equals 191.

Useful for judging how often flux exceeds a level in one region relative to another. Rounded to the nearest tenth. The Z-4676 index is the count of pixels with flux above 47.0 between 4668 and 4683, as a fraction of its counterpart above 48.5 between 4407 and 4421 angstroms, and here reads 0.0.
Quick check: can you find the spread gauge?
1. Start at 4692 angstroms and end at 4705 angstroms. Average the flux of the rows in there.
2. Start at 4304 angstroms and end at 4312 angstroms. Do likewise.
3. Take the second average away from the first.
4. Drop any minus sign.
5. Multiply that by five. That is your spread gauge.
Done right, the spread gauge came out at 37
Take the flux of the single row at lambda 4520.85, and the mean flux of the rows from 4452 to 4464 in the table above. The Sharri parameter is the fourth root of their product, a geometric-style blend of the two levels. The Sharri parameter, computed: 6.90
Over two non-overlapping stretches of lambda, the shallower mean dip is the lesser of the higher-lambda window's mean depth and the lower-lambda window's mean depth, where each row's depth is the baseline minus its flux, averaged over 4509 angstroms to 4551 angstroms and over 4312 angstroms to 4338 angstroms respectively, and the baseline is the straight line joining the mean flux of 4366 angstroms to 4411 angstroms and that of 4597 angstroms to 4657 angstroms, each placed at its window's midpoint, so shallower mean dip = -3.9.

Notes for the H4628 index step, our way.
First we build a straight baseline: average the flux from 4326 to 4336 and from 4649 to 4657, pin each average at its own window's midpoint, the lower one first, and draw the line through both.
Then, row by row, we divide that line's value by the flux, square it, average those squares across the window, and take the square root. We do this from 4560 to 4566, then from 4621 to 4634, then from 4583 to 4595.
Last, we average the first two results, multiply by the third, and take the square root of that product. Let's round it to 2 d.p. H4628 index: 0.96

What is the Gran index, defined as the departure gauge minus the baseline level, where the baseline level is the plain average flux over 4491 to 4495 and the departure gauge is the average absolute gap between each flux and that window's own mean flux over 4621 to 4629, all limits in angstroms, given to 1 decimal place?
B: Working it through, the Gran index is -47.6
